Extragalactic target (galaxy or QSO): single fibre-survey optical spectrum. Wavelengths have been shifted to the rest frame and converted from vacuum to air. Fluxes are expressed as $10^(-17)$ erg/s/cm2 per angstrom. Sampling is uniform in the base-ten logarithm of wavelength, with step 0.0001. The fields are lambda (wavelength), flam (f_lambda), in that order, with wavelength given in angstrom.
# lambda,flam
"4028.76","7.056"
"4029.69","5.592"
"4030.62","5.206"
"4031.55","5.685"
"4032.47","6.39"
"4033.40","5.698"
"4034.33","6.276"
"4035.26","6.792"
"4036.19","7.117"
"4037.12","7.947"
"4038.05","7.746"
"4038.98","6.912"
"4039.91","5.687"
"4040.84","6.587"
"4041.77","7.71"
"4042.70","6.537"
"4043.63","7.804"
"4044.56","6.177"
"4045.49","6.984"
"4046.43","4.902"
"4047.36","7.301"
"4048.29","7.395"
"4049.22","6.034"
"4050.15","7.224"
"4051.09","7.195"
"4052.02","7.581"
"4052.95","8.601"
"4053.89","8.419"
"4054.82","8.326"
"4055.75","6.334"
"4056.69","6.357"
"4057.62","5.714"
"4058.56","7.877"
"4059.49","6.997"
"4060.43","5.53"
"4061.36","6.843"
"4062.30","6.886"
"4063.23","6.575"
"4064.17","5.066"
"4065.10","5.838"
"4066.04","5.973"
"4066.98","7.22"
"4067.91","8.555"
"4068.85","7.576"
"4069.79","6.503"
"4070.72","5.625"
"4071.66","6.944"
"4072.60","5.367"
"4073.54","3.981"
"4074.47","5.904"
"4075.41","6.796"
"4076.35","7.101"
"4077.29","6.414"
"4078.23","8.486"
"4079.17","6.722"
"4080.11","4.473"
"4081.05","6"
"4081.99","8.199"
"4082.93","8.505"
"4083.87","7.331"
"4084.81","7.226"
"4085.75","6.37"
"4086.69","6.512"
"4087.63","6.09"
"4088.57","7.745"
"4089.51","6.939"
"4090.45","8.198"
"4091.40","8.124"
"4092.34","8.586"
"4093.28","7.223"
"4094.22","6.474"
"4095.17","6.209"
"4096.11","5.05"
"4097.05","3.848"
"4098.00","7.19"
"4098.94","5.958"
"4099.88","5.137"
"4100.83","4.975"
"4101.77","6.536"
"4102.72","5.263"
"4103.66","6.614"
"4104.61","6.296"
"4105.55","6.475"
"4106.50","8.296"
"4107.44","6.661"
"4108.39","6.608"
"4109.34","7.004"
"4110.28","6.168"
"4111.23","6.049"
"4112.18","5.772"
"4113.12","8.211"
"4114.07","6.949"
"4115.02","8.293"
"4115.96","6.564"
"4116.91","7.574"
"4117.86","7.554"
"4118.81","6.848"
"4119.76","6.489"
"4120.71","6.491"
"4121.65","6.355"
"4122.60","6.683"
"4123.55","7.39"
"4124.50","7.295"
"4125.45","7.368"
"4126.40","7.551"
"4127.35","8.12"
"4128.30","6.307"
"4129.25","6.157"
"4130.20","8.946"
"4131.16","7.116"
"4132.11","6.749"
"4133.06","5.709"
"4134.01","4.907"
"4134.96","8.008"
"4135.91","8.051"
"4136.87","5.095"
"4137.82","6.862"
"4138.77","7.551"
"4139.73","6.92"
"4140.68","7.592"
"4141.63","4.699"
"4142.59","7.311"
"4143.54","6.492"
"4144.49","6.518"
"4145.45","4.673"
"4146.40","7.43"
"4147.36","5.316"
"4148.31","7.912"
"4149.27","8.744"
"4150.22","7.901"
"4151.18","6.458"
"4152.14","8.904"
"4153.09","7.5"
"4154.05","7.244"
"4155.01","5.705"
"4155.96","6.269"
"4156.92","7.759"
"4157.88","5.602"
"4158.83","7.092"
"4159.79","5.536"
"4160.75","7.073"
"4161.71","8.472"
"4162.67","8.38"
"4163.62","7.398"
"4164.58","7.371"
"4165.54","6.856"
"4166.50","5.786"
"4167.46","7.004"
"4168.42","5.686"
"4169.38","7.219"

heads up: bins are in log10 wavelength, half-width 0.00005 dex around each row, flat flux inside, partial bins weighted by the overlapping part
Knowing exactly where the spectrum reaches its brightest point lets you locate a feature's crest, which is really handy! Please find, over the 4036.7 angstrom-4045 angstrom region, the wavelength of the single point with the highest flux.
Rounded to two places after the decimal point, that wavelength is 4037.12 angstrom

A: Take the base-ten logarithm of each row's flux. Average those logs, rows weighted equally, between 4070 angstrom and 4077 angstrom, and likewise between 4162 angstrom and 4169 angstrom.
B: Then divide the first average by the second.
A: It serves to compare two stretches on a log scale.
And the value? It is 0.92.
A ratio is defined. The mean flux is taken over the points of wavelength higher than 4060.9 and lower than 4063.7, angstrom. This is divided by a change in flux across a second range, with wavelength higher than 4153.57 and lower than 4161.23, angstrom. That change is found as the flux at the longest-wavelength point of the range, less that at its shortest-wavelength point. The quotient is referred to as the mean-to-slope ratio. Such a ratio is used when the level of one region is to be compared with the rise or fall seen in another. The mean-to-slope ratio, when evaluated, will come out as -40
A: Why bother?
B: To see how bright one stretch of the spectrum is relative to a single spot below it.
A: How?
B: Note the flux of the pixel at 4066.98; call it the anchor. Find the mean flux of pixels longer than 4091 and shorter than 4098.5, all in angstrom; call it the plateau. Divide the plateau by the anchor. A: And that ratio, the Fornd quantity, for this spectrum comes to 0.91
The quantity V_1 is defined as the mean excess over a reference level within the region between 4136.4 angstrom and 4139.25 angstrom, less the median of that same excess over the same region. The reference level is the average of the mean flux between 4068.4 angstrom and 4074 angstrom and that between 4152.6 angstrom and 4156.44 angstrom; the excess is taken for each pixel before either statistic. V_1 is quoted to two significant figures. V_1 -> -0.36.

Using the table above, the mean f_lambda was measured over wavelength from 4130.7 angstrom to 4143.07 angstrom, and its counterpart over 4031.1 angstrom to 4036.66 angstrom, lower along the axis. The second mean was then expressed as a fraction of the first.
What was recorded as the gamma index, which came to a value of 0.95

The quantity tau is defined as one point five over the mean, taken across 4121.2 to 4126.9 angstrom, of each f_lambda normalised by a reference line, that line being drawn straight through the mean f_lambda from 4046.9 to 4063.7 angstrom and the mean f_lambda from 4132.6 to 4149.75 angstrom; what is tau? 1.42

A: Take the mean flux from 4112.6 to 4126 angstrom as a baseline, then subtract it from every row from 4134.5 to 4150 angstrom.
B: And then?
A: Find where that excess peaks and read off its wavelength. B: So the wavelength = 4149.27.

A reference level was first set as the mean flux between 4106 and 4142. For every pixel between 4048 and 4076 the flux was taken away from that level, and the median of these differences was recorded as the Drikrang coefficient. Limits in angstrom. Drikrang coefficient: 0.1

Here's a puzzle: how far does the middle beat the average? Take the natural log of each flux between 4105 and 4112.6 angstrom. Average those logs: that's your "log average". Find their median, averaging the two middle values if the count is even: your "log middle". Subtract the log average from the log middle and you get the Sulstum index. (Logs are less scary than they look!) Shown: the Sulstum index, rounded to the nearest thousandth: -0.008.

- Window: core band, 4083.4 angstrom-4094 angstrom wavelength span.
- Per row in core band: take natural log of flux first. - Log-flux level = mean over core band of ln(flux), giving 1.98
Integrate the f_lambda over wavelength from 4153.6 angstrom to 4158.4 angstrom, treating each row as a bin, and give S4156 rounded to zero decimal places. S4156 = 31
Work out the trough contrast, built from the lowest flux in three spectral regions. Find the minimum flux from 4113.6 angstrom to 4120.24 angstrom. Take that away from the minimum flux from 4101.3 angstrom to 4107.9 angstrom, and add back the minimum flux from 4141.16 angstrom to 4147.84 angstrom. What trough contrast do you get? 3.4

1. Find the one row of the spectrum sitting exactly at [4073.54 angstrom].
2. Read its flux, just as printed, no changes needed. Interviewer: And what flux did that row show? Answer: 3.981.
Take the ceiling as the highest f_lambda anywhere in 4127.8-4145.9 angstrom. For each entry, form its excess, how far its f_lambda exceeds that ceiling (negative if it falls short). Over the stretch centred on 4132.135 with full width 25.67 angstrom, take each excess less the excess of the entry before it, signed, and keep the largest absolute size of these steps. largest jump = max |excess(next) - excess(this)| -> 3.1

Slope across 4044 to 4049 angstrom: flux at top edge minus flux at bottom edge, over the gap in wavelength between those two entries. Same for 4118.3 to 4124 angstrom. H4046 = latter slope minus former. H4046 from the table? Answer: -0.21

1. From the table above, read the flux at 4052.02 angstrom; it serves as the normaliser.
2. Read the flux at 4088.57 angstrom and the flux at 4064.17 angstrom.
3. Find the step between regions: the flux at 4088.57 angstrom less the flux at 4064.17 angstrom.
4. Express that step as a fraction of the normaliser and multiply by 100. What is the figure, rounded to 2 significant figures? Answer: 35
